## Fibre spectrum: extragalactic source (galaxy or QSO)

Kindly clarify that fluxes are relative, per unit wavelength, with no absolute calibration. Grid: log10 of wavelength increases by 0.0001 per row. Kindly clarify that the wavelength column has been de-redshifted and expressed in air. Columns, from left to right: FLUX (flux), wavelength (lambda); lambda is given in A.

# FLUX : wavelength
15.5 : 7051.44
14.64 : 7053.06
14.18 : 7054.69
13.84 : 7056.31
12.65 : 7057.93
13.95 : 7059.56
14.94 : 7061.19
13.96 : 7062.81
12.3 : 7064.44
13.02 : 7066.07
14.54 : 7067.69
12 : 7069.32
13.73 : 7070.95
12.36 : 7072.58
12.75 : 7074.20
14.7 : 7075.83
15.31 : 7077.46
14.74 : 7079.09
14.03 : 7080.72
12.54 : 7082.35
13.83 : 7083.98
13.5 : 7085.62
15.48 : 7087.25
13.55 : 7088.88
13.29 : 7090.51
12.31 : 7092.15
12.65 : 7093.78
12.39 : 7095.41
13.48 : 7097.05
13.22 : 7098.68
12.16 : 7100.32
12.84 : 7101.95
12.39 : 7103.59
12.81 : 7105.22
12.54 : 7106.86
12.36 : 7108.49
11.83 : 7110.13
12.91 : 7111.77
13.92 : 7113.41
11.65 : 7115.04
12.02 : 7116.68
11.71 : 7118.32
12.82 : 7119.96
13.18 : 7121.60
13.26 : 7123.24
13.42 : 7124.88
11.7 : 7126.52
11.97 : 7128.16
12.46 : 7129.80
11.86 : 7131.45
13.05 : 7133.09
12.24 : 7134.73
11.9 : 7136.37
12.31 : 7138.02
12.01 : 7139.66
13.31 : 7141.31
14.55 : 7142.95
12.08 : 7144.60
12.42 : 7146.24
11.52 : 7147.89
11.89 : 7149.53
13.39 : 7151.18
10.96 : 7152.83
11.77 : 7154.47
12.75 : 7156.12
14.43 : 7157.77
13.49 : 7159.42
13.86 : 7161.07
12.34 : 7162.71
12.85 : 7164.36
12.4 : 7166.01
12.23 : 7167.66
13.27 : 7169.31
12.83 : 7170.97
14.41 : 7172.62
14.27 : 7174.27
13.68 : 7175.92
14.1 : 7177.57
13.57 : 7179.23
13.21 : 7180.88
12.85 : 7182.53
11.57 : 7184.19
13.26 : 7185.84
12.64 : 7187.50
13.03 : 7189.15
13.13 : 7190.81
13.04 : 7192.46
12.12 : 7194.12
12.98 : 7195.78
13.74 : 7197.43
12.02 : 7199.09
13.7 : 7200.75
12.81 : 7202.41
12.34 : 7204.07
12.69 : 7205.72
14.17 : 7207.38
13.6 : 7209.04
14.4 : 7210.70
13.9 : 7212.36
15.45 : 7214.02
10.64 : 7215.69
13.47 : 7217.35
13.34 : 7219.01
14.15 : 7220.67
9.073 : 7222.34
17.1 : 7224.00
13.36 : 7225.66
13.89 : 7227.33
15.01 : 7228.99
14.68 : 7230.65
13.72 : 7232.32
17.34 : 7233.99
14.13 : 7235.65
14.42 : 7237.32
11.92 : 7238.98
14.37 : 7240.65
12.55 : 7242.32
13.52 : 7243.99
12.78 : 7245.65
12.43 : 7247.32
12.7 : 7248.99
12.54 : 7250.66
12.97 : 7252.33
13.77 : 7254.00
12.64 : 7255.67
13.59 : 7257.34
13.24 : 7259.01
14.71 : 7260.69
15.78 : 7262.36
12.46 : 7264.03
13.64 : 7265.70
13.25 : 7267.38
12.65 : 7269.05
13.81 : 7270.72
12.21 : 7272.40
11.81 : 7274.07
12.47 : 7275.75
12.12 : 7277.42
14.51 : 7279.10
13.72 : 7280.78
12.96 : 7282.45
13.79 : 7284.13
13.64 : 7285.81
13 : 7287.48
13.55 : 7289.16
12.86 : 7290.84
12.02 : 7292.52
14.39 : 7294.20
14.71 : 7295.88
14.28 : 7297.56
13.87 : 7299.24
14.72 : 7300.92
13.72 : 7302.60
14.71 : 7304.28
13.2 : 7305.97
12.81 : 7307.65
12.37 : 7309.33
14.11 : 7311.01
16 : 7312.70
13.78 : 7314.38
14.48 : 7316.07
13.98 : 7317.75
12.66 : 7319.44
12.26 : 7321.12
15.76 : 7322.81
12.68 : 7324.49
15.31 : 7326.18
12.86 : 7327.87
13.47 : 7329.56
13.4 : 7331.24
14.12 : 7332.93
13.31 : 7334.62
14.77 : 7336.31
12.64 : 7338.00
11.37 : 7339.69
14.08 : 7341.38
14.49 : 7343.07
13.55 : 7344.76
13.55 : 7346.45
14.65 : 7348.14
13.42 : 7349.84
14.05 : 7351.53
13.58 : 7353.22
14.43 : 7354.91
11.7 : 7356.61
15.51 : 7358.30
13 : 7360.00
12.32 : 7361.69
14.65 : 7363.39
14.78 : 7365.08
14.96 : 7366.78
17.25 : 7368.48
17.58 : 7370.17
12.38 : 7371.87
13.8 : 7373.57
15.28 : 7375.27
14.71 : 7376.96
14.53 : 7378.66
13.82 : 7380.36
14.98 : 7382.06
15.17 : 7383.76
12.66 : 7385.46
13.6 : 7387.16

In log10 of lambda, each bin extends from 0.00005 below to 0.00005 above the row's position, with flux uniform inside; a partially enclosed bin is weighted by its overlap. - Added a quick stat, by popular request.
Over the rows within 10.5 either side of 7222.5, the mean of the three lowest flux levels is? 11.02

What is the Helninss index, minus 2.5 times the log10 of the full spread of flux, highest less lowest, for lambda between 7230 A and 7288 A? -1.9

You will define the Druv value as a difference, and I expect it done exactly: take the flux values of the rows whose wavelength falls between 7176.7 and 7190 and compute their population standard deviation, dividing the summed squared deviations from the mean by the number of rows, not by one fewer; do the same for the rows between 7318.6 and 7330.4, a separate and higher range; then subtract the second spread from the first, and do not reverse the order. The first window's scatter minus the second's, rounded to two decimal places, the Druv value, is -0.60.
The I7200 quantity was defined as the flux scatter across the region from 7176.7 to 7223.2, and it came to 1.2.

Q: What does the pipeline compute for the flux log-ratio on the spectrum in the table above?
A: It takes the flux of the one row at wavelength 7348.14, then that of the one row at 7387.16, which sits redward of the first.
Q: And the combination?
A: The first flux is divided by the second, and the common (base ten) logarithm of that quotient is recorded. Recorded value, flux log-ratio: 0.032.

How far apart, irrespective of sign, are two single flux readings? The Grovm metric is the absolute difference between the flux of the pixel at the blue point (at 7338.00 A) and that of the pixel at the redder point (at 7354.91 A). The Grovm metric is 1.8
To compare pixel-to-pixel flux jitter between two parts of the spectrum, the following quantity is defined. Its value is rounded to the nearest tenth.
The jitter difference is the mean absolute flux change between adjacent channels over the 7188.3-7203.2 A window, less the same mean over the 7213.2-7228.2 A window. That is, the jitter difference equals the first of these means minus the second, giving -2.4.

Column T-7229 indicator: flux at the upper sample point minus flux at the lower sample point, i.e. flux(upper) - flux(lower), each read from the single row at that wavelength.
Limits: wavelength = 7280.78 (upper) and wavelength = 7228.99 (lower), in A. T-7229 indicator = -1.3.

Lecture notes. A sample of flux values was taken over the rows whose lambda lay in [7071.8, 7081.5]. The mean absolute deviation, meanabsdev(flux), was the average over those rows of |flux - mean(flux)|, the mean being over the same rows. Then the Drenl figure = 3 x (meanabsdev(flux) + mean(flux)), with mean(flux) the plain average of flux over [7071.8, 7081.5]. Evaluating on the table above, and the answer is 44.8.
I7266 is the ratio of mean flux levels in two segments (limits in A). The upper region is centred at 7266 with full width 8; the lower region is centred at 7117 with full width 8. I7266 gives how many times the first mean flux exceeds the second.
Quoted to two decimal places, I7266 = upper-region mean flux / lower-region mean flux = 1.09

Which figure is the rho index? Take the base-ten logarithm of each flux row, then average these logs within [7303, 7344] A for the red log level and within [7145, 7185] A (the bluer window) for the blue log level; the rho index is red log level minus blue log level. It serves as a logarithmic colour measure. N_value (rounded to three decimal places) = 0.025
